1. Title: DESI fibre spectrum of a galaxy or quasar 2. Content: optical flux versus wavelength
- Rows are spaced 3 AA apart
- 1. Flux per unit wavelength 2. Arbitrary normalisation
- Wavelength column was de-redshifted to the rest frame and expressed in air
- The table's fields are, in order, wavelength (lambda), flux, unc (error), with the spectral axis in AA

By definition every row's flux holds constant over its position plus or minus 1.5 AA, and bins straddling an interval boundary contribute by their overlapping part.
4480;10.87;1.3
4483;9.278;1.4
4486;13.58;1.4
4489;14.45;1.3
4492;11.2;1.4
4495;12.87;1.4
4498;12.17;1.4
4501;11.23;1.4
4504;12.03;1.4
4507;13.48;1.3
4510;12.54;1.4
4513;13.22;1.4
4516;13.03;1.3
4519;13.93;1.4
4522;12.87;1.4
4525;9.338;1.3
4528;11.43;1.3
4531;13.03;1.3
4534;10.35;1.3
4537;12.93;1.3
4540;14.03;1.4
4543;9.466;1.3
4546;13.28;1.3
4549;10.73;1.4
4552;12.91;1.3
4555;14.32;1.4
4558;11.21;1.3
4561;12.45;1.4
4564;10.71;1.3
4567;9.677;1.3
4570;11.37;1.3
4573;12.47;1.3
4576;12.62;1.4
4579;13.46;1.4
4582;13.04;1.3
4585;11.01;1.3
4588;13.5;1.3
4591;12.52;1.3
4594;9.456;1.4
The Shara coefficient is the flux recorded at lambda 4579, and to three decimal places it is 13.460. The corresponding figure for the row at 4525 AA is 9.338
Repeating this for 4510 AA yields 12.540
